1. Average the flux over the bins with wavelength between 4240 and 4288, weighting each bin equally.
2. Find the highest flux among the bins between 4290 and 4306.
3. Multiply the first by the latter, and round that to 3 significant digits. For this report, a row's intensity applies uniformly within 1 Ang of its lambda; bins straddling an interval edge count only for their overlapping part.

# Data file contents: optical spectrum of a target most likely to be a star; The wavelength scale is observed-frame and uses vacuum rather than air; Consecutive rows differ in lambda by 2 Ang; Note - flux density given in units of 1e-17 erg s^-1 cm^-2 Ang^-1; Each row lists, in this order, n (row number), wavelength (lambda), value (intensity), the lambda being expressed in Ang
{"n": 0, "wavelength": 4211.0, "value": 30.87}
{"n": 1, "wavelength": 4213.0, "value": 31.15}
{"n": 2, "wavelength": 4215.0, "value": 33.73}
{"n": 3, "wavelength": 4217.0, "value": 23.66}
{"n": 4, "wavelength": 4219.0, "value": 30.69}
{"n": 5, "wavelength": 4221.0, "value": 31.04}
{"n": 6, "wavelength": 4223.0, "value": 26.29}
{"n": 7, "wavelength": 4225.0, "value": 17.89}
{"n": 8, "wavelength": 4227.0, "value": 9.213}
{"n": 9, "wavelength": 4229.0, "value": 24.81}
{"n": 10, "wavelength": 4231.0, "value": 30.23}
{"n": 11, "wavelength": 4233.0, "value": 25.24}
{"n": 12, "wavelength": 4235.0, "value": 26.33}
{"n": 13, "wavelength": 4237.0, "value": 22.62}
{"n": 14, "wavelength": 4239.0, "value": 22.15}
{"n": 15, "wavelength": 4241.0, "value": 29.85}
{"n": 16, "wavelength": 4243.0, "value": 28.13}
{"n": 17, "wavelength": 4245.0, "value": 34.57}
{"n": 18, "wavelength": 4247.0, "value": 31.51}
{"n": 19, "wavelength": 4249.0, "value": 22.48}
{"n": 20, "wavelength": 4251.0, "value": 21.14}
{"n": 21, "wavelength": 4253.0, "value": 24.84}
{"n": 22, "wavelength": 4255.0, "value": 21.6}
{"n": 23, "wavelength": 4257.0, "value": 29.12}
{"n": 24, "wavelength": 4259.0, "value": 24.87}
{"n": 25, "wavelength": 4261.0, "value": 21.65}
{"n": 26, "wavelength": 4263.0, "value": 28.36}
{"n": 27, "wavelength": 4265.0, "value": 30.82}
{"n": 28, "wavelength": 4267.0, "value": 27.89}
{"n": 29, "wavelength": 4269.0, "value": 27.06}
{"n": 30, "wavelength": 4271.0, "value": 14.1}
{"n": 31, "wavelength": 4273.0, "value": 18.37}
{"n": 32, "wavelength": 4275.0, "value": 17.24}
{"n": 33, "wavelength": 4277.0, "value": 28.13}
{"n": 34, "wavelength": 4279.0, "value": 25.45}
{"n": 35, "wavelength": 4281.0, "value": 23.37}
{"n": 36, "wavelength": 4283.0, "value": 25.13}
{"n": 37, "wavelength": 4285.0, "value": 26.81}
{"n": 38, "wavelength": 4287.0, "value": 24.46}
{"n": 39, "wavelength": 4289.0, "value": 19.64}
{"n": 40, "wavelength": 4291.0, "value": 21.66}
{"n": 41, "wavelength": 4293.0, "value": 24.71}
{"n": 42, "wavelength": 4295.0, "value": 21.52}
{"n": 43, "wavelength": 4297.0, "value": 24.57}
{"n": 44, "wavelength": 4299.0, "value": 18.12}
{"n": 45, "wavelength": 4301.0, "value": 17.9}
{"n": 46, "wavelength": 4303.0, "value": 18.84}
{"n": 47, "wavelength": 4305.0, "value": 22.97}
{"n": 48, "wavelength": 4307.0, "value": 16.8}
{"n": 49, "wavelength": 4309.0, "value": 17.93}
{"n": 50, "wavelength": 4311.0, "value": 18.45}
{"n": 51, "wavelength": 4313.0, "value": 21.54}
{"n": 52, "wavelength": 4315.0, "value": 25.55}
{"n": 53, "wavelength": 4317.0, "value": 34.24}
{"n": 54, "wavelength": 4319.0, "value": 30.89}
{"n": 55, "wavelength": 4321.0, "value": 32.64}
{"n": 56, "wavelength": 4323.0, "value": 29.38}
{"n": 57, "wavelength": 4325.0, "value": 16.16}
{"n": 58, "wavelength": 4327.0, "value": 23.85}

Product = 625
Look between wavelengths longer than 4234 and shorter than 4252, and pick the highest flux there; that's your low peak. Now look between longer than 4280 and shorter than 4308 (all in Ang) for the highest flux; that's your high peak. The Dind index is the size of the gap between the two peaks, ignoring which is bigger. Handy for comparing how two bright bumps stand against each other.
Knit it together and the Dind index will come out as 7.8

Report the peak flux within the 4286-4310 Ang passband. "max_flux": 24.71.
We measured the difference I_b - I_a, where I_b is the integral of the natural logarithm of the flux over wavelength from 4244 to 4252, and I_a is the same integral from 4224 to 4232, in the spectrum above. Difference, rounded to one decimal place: 2.9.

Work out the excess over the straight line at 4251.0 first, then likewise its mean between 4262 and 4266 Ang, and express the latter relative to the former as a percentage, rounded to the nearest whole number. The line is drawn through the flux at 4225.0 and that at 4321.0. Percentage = -766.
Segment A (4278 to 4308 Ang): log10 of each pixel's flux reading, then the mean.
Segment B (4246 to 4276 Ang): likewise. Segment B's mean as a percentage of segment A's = 102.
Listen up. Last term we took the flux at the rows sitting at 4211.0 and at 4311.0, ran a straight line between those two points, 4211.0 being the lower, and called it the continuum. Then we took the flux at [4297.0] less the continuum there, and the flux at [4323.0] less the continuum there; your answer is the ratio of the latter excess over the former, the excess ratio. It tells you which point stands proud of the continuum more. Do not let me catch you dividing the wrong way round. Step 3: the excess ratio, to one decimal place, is 2.8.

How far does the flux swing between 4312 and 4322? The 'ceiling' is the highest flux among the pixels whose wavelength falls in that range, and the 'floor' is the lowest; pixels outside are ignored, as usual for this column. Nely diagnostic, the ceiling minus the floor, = 13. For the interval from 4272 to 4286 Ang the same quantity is 11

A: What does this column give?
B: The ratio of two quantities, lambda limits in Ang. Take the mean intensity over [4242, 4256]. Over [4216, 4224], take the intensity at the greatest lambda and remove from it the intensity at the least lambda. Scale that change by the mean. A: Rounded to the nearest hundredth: 0.10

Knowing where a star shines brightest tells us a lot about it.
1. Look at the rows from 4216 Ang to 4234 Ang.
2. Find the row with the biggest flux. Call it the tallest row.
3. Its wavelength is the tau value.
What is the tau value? 4221.0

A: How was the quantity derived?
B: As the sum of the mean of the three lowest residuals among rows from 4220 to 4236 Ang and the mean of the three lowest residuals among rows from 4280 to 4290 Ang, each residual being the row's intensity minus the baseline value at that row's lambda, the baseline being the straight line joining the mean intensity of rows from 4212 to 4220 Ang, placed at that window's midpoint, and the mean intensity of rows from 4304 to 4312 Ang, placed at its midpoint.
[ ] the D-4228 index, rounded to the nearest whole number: -10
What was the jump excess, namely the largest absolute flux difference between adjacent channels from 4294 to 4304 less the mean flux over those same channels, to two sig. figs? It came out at -14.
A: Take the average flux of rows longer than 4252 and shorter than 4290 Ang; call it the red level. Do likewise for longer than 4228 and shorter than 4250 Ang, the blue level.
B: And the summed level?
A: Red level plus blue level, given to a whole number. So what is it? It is 51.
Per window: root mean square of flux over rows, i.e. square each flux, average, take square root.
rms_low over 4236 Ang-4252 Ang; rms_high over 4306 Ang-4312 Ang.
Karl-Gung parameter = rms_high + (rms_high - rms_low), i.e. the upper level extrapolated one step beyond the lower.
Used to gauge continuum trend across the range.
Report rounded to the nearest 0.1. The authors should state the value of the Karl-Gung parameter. 8.5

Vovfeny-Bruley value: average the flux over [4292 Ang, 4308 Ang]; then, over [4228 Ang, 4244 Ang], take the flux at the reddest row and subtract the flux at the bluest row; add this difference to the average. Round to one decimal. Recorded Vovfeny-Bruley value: 24.0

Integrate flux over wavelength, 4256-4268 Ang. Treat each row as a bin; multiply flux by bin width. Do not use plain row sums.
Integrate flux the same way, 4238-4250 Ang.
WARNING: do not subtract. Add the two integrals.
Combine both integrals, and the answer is 663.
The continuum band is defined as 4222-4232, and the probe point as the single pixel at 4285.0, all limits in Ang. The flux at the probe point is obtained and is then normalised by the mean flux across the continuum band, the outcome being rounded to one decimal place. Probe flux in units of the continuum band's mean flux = 1.2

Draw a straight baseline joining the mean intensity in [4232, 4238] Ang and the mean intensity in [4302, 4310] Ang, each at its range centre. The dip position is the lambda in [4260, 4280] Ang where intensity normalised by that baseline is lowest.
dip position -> 4271.0 Ang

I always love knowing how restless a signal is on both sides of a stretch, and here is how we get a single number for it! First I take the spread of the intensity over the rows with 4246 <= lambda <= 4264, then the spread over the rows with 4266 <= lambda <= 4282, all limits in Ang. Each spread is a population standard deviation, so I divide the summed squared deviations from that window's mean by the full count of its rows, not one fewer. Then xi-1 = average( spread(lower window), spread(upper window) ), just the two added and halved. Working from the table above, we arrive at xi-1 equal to 4.3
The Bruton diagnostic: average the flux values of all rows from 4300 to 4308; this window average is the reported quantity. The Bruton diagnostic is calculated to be 19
